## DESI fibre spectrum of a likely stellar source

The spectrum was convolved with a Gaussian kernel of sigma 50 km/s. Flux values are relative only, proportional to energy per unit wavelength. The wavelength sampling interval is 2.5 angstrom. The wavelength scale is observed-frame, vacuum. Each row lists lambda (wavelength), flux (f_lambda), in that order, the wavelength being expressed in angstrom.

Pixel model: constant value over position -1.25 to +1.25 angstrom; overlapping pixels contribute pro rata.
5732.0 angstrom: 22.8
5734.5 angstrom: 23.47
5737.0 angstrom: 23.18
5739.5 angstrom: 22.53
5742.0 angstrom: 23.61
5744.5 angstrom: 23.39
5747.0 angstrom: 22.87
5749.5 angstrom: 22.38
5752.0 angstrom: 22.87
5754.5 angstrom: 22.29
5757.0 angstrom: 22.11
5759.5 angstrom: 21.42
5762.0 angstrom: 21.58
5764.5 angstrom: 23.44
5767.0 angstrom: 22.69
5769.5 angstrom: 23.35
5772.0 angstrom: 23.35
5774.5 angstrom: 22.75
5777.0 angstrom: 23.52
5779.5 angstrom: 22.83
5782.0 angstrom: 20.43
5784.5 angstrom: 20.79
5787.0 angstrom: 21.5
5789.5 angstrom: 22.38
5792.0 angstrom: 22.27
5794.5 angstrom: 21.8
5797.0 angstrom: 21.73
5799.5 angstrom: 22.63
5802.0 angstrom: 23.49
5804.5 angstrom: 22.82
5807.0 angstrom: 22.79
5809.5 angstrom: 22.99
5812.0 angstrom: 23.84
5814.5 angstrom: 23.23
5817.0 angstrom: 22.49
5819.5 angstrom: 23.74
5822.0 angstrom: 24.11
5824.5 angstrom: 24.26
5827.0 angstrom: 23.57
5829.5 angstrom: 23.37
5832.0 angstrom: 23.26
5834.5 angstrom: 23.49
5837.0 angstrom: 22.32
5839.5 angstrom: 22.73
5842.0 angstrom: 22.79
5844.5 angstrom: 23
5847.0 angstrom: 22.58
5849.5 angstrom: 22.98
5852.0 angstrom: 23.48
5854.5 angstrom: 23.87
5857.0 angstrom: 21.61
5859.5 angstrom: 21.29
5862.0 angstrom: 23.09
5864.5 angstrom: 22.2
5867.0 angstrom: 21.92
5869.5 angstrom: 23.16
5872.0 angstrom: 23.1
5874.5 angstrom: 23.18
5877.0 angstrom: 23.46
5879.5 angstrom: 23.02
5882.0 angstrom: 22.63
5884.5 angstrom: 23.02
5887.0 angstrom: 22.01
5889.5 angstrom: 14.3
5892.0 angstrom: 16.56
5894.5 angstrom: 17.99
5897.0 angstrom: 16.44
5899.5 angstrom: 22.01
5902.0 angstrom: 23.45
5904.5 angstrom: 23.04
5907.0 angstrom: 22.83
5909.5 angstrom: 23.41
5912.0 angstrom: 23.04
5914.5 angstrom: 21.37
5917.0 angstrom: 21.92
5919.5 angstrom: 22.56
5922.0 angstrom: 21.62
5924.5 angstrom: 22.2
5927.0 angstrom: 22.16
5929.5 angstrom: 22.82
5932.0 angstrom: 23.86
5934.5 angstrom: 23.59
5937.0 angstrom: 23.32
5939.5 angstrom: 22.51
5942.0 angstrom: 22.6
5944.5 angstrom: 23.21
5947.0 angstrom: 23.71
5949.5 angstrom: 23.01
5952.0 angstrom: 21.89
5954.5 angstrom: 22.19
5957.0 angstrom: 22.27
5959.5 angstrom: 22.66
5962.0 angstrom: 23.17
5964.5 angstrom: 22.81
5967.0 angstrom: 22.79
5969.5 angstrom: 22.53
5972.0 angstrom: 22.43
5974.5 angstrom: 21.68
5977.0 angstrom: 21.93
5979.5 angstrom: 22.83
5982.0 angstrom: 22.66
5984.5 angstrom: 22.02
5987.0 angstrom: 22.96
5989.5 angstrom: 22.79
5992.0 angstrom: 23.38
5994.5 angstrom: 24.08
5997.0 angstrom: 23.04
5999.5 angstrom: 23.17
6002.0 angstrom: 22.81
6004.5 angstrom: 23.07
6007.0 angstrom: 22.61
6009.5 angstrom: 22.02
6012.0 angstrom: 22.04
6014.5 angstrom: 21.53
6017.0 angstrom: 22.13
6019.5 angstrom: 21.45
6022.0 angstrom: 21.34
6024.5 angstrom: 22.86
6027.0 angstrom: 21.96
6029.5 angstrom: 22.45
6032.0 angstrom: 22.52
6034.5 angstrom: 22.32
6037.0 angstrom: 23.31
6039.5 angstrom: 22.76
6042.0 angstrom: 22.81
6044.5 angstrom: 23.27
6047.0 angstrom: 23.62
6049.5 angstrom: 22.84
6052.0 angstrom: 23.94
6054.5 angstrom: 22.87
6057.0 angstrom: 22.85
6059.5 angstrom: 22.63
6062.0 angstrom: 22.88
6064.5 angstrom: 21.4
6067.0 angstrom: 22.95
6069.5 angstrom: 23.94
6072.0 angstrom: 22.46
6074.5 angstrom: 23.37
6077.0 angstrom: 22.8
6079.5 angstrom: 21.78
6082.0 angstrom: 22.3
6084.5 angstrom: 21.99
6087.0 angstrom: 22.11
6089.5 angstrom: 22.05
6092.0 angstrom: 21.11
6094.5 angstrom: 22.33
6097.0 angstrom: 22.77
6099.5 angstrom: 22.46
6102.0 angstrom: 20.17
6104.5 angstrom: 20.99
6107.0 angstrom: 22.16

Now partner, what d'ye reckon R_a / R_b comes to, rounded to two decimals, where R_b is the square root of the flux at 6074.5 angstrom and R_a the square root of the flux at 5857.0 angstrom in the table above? 0.96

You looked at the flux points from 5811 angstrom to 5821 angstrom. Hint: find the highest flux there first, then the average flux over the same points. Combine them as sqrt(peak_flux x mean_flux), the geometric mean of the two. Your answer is 23.6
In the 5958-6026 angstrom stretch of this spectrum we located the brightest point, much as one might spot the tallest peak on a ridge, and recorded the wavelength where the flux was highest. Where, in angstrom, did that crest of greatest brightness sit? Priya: 5994.5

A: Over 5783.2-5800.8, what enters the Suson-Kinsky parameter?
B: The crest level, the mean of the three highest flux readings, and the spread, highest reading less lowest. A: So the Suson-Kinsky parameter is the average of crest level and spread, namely 12.1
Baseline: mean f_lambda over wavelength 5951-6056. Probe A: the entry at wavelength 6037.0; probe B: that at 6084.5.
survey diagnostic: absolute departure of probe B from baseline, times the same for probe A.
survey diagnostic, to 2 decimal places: 0.43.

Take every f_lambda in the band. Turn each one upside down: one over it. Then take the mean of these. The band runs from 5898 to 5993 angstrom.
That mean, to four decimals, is 0.0442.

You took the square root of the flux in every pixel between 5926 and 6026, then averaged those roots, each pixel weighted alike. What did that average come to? 4.76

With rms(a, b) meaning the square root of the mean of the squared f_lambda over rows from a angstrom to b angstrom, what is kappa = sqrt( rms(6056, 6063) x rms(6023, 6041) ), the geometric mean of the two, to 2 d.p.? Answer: 22.69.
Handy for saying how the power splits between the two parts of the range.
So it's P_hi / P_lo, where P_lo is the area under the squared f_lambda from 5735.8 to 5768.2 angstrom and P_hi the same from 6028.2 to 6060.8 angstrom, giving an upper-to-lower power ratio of 1.03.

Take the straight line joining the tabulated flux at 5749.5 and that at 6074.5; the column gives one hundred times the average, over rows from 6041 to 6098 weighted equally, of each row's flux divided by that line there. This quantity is 97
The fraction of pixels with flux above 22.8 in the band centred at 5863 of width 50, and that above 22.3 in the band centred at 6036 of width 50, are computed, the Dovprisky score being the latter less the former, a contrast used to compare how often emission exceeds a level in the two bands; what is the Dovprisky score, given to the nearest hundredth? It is 0.15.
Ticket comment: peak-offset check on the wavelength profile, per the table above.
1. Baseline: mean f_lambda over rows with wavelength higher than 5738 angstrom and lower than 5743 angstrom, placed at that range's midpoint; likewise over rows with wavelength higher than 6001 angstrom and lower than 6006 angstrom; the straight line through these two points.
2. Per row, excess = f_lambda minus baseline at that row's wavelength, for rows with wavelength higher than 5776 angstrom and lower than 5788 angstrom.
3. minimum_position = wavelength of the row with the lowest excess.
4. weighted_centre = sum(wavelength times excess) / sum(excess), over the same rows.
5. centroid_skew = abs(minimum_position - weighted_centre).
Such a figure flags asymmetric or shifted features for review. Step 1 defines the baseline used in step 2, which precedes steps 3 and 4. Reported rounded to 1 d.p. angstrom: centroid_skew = 2.5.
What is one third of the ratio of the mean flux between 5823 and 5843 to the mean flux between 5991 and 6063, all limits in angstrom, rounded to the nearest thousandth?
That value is 0.341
